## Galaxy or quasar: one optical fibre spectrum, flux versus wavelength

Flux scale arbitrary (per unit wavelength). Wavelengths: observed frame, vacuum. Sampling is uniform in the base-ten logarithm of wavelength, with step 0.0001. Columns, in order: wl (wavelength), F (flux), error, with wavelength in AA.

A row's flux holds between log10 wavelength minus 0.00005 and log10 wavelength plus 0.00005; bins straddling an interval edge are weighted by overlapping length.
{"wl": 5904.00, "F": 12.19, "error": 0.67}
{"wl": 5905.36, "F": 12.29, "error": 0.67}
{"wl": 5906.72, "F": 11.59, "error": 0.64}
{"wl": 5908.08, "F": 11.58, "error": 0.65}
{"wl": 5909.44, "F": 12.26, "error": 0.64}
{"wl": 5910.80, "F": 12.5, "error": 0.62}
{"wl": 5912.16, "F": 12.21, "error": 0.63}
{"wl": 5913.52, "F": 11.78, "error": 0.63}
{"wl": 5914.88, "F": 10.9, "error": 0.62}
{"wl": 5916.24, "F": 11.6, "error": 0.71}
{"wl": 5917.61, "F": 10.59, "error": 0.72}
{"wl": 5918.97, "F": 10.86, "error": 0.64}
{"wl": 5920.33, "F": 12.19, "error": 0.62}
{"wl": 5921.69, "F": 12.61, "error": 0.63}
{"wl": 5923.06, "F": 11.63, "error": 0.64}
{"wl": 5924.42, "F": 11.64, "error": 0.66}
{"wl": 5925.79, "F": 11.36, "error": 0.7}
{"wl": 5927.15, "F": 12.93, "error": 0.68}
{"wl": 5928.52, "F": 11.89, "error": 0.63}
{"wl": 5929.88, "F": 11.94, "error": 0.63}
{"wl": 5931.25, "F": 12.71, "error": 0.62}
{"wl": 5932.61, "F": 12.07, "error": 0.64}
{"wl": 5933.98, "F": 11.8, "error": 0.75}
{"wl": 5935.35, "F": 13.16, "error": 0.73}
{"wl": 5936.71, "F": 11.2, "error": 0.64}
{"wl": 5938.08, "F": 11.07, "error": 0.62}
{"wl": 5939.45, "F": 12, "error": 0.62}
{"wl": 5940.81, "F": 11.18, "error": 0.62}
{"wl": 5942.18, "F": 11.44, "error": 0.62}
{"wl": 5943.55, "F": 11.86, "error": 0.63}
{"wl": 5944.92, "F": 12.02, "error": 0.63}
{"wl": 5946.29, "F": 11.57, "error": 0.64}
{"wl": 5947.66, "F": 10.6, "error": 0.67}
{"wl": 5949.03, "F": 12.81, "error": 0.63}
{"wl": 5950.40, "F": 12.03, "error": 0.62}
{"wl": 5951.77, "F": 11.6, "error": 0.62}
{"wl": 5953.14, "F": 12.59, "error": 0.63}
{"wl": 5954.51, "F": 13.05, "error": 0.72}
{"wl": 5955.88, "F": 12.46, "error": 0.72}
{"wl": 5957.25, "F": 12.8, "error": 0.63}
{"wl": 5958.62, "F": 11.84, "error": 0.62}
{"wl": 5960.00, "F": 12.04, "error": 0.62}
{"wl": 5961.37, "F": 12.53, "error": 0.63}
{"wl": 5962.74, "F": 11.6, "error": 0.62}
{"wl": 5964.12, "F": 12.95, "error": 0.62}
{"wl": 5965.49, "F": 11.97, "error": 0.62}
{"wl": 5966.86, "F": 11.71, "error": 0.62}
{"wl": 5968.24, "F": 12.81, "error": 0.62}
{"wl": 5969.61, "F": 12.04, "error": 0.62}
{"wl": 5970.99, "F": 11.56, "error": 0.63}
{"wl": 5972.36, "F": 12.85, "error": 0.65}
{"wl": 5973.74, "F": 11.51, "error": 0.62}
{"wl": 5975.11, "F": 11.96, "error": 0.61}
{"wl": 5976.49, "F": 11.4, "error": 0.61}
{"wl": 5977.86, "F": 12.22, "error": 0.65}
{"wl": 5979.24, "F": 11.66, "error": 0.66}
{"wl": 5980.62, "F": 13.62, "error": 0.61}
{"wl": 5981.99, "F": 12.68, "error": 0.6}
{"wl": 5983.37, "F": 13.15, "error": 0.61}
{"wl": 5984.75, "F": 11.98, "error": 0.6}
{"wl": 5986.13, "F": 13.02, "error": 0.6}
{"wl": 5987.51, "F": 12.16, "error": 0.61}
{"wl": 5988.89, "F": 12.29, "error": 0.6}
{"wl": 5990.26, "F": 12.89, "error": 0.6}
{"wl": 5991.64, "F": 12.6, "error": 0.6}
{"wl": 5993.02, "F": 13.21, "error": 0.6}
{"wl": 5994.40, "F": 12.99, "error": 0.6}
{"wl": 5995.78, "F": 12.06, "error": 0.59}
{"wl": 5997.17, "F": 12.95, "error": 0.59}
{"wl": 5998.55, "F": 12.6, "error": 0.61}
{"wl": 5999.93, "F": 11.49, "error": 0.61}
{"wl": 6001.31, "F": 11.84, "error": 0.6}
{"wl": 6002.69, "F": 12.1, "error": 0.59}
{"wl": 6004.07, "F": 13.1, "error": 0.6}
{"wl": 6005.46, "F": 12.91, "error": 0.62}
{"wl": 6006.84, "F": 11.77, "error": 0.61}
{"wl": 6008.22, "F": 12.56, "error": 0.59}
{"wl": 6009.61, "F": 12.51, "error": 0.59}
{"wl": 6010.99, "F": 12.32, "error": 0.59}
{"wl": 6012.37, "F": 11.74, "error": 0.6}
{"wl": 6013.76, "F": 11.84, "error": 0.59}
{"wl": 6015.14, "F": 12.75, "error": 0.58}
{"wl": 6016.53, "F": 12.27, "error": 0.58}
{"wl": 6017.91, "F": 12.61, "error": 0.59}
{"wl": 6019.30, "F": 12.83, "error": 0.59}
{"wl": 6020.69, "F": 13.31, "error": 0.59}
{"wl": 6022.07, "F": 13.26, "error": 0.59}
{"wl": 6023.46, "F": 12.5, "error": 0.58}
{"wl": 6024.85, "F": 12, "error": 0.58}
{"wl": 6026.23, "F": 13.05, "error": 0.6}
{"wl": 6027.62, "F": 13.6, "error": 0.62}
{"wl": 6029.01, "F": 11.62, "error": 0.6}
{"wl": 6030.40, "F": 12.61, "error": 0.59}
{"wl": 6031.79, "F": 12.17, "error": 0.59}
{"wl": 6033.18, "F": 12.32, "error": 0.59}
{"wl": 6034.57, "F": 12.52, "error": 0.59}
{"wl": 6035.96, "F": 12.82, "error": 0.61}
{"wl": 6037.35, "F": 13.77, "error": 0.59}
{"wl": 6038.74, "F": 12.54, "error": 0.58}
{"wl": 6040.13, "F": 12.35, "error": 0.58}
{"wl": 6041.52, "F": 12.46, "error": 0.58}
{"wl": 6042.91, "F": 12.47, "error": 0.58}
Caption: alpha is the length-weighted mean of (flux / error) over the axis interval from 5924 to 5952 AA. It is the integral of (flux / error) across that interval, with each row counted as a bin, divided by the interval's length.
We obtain 18.3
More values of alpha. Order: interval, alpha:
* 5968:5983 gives 19.6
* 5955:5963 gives 19.1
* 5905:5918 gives 18.1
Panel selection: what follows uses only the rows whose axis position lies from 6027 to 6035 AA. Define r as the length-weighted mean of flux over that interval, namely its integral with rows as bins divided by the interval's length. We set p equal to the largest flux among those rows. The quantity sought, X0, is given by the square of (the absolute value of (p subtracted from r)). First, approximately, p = 13.6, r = 12.5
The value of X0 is 1.32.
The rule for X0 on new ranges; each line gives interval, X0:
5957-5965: 0.49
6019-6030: 0.70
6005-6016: 0.38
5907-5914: 0.20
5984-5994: 0.36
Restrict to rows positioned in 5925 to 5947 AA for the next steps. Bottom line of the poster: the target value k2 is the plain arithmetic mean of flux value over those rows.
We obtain 11.9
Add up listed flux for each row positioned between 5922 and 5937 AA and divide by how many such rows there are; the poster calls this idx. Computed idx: 12.03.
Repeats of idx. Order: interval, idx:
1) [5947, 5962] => 12.21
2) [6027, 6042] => 12.62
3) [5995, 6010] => 12.35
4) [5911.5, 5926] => 11.58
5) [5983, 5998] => 12.66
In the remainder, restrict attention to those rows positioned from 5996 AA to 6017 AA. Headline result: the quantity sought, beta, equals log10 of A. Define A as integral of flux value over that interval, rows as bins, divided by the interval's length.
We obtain 1.09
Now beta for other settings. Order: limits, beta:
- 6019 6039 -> 1.10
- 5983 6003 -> 1.10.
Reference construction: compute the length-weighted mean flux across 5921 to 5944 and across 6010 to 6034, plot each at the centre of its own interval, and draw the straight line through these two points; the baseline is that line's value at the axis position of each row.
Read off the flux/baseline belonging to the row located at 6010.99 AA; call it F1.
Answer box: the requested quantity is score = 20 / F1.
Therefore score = 20.2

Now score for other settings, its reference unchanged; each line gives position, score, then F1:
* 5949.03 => 18.8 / 1.07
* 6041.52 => 20.3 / 0.99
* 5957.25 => 18.9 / 1.06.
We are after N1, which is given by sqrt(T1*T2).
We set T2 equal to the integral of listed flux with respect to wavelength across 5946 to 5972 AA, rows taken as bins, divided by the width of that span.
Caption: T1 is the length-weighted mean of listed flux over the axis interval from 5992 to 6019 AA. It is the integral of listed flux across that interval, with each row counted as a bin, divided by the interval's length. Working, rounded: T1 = 12.4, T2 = 12.2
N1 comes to 12.3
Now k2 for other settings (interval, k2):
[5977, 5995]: 12.7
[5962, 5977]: 12.0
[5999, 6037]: 12.5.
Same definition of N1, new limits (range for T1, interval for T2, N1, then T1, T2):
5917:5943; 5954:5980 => 12.0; 11.8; 12.2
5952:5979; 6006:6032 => 12.3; 12.2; 12.5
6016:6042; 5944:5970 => 12.4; 12.7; 12.2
